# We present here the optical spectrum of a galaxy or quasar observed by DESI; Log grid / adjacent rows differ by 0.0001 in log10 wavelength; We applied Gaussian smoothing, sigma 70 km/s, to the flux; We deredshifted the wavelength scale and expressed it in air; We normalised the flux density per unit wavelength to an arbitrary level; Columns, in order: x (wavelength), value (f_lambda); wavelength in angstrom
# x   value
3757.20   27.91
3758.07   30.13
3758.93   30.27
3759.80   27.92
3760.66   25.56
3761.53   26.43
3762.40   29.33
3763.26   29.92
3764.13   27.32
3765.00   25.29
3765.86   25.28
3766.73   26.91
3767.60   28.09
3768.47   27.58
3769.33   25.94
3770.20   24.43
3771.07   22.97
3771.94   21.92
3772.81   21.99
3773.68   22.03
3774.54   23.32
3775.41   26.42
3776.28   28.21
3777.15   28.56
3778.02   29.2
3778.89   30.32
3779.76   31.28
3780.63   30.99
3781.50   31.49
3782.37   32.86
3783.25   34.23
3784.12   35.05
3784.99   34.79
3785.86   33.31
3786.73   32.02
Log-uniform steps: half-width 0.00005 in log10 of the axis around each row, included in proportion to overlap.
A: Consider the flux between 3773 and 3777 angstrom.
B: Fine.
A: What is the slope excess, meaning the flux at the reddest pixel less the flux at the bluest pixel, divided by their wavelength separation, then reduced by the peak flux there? -25.8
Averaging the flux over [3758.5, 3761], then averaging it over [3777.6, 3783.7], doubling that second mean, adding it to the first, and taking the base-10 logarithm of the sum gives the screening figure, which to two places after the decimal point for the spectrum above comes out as 1.96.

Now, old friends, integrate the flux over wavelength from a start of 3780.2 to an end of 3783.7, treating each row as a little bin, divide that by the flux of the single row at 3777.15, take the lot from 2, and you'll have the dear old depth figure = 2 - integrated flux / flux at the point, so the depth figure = -2.0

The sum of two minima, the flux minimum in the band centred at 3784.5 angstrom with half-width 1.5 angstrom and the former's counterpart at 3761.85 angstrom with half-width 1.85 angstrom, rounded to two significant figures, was 59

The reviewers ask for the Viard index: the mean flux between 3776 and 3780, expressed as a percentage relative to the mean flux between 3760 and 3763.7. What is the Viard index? 106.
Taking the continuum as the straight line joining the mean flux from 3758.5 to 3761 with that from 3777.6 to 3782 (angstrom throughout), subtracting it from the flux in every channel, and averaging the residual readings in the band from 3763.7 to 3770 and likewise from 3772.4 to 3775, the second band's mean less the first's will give -5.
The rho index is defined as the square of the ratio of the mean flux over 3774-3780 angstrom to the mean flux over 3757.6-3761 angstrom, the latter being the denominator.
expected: 1.0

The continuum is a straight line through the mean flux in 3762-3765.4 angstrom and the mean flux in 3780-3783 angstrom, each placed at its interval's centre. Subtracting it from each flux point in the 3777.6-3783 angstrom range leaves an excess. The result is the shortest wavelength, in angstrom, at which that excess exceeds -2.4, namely 3778.02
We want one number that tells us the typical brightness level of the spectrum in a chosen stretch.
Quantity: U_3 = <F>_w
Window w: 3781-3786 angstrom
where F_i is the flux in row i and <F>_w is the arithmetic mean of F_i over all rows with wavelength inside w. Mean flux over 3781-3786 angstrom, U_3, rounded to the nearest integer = 34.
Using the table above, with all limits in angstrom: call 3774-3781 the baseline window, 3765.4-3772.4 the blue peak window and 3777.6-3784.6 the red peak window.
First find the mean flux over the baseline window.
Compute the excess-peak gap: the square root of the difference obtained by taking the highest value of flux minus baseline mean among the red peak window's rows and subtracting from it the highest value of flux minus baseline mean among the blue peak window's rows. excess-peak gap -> 2.6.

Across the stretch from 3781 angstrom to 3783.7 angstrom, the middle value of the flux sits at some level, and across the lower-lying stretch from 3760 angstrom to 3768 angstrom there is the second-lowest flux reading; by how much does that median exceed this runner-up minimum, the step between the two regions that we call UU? 8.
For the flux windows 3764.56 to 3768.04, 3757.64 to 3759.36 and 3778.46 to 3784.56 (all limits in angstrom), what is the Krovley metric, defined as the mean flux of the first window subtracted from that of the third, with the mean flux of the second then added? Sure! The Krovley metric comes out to 36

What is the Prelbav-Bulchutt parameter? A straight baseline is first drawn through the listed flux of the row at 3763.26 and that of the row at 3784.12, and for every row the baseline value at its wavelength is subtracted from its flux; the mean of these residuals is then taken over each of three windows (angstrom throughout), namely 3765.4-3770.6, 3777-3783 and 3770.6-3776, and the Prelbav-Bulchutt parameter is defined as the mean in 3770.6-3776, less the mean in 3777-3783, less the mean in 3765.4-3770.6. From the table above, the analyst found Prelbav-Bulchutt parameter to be -1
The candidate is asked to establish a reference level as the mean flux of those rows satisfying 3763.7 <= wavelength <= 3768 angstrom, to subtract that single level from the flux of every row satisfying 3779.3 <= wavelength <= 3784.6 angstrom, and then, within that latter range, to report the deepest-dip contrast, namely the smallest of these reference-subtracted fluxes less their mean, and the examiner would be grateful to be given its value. -1.7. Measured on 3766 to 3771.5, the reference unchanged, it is -3.0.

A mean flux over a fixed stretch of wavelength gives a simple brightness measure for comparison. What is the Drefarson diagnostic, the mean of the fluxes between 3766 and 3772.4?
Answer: 25.4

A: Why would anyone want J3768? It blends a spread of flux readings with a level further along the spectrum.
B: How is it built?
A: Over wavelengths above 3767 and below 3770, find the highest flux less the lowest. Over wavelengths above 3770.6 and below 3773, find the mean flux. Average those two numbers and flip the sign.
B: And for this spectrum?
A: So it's -12.2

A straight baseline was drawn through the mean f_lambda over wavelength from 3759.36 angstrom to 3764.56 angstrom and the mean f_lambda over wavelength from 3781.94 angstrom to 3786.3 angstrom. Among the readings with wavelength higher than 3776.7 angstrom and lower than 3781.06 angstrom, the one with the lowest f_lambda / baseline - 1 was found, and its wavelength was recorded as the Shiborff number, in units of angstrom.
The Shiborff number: 3777.15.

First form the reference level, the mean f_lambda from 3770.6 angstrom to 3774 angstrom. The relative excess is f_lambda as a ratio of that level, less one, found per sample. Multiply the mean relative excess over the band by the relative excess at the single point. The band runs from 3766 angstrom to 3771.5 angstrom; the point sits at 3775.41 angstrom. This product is 0.03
